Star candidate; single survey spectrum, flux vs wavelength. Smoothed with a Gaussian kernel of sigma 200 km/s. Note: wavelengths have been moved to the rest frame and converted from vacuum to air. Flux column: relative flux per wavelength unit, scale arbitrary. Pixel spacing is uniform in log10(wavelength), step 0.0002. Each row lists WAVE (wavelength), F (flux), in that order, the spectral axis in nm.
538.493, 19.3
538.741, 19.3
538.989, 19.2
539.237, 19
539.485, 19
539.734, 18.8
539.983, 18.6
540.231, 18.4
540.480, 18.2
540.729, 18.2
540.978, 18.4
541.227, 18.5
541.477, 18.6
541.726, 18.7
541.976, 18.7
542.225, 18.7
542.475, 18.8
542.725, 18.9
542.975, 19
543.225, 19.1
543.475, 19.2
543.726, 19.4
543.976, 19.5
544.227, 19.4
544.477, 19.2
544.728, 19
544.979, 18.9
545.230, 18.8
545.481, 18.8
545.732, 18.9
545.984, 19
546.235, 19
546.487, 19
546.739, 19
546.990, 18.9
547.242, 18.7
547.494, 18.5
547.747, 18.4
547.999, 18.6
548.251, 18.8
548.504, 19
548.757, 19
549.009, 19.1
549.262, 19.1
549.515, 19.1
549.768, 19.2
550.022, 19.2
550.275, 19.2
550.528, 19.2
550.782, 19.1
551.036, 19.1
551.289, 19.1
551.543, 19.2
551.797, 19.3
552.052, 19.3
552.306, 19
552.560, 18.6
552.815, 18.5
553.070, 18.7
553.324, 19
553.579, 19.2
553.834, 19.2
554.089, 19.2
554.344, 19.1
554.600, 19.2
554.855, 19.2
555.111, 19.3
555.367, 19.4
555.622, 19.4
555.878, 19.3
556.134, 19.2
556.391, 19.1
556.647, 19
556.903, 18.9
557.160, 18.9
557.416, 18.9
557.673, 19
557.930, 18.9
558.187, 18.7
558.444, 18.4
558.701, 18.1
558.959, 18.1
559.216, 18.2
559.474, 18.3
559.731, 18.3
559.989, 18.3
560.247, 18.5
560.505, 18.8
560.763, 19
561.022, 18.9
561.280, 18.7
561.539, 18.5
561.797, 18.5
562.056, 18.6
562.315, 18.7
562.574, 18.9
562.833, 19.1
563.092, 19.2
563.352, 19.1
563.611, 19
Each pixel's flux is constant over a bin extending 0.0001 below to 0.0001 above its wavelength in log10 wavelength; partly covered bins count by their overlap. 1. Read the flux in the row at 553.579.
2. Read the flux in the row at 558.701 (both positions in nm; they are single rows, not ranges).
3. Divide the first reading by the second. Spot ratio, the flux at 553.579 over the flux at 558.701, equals 1.06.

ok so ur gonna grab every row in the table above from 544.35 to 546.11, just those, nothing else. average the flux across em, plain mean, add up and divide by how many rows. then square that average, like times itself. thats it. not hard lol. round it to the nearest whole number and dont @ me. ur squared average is 359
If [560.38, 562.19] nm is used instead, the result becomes 350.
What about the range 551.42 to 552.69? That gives 364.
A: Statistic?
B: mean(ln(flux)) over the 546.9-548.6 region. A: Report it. 2.93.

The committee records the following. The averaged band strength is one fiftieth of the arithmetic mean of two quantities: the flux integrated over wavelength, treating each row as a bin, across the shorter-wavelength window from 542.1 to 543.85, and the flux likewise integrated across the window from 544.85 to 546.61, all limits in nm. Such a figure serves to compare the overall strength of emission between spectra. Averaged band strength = 0.666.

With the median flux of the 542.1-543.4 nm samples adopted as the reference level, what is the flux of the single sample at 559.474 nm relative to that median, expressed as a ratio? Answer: 0.97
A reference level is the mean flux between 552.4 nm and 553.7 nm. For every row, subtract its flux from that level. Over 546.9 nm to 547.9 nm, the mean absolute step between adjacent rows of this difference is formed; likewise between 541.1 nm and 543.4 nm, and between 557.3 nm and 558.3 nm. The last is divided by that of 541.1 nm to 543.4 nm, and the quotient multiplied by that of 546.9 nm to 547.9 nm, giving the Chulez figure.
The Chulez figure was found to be 0.30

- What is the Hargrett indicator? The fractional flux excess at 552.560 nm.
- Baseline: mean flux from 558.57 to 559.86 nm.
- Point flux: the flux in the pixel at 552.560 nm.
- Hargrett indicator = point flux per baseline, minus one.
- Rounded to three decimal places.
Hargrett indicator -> 0.022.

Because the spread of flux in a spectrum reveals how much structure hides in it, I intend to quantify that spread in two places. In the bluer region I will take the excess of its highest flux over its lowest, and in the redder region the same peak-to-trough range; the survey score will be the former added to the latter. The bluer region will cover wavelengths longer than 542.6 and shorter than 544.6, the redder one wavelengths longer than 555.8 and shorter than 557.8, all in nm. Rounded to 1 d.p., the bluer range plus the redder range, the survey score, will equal 1.0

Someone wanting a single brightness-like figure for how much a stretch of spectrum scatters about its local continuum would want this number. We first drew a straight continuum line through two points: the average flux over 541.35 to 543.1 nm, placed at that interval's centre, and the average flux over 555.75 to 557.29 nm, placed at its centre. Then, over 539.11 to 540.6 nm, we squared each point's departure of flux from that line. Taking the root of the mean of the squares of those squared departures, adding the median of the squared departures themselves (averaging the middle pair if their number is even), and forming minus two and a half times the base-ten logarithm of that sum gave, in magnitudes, 1.7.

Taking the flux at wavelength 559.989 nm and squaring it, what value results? 335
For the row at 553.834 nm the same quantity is 369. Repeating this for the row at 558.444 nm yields 339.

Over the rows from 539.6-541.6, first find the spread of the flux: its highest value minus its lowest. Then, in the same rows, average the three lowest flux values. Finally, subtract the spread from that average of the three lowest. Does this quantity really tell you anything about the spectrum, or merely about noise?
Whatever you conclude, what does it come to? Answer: 17.7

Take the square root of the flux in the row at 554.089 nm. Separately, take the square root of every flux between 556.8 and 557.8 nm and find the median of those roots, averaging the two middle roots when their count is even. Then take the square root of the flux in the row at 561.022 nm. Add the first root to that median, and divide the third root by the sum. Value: 0.498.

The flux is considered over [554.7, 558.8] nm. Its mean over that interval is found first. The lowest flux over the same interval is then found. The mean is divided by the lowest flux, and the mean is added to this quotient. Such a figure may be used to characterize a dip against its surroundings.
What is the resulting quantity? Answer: 20.0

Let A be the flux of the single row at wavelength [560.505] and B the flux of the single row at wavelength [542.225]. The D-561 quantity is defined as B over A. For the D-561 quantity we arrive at 0.99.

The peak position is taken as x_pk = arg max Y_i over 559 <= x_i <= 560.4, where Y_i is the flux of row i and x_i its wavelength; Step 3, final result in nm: 560.247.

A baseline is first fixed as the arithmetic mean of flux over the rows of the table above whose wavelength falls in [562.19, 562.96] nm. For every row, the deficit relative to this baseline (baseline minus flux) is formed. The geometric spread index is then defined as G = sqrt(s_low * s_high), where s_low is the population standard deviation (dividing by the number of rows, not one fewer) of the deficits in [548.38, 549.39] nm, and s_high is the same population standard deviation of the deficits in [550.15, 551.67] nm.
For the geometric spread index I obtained 0.05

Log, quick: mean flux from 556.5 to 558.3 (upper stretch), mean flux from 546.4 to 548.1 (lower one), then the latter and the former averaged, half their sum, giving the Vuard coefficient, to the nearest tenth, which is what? 18.8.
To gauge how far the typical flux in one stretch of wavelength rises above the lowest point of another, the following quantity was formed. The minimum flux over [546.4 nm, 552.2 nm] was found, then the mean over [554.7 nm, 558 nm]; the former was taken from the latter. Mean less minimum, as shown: 0.72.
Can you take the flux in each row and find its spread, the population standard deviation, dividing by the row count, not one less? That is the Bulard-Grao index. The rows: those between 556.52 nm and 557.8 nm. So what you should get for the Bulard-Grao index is 0.049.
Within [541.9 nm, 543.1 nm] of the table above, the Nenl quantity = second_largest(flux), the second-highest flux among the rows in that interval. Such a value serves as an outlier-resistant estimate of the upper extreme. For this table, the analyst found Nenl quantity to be 18.9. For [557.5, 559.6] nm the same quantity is 18.9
